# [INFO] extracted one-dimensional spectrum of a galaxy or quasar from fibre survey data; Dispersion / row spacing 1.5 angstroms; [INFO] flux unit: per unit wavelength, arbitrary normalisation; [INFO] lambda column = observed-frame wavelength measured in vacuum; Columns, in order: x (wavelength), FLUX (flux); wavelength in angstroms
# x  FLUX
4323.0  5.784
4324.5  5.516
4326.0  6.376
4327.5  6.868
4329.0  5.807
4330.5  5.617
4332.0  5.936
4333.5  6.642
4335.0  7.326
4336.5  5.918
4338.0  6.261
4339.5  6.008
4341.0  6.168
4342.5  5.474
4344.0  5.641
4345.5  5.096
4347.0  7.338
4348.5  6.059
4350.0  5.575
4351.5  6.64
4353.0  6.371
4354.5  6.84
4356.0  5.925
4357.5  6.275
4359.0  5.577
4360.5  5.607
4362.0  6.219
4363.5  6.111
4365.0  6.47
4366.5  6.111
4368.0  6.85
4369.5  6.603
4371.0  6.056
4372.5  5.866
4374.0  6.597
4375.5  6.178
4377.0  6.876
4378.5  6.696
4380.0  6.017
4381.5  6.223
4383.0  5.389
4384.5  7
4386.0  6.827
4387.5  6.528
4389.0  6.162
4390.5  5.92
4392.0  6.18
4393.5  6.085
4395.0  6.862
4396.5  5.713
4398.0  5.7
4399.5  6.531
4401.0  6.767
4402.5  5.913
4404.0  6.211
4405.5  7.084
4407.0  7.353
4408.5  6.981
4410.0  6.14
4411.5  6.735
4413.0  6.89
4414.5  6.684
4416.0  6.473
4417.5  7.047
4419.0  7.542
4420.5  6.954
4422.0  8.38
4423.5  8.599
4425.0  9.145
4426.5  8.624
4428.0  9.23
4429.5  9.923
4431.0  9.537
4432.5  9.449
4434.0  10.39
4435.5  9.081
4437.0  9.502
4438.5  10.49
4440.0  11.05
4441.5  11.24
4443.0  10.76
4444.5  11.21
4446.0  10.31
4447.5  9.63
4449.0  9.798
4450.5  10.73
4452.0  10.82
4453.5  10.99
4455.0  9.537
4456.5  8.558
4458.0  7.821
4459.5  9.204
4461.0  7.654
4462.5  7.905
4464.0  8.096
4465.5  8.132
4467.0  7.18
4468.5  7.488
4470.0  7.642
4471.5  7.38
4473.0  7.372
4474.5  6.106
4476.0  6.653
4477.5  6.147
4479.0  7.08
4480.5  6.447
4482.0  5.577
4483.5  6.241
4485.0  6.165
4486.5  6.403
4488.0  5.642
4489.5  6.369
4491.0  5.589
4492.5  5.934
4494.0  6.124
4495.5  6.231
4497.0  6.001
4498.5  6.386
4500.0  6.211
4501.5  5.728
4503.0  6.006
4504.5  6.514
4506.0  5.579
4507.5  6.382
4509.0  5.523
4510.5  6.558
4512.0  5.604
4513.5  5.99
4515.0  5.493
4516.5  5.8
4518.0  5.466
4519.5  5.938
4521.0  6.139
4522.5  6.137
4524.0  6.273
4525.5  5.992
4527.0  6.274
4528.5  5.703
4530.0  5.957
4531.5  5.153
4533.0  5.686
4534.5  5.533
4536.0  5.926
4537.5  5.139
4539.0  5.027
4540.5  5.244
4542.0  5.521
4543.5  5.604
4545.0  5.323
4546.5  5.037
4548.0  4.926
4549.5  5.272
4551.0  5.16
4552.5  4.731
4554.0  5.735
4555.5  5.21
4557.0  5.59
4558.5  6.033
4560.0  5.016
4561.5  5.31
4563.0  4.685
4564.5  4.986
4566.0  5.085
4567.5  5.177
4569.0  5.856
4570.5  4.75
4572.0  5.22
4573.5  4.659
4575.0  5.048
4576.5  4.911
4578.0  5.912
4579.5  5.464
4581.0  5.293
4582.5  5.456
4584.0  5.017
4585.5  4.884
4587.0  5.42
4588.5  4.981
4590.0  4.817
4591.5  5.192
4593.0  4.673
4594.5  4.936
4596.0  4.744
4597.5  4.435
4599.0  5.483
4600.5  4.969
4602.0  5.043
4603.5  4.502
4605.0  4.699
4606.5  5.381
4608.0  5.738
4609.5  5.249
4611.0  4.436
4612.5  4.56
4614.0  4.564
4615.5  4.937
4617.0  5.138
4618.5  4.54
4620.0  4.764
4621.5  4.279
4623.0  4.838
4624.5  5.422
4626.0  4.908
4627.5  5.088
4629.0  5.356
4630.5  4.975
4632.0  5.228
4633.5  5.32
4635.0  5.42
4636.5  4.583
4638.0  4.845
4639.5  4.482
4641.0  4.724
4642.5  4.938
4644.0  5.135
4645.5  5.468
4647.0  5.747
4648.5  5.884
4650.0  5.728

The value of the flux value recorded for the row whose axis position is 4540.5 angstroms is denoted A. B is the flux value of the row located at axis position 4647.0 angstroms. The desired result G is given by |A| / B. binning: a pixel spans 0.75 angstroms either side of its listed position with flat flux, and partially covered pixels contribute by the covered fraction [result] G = 0.9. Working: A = 5.244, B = 5.747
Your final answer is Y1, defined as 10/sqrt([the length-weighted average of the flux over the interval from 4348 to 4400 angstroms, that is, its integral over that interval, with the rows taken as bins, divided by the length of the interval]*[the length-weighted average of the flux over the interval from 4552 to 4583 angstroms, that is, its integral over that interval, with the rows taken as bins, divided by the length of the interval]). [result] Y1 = 1.75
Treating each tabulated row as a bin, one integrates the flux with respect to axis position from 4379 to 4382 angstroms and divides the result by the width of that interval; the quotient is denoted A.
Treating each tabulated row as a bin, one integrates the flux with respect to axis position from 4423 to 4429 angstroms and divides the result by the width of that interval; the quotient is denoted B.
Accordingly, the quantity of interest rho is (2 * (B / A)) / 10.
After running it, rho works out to 0.29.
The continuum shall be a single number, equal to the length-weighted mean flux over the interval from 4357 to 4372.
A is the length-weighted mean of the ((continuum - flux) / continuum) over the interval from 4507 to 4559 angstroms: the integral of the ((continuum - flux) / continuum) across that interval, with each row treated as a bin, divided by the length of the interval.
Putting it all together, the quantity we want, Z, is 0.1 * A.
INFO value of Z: 0.009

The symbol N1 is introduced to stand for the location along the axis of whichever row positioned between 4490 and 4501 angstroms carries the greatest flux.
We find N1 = 4498.5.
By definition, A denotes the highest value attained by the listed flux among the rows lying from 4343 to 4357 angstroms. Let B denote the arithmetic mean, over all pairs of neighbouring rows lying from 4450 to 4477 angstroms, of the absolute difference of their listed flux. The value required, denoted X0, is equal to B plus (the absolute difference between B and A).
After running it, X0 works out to 7.3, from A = 7.338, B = 0.61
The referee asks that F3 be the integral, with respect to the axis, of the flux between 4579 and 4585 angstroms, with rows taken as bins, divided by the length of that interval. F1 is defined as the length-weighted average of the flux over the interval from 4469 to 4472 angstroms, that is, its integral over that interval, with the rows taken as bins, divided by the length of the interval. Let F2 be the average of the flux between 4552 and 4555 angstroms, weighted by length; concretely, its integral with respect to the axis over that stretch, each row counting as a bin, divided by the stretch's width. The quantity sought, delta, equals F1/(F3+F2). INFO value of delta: 0.71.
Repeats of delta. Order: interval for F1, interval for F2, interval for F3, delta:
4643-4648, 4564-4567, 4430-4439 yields 0.37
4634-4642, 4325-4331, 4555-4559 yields 0.41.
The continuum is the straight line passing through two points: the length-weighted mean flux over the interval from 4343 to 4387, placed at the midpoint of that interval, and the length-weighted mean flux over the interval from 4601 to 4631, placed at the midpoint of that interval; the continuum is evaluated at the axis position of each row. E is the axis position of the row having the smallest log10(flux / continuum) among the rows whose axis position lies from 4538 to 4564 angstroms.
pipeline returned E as 4552.5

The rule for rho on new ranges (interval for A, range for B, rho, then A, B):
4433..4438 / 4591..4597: 0.10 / 9.7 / 4.85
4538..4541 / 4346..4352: 0.25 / 5.1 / 6.34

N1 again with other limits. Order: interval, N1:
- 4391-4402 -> 4395.0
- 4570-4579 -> 4578.0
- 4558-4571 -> 4558.5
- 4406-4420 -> 4419.0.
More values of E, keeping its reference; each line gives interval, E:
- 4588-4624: 4621.5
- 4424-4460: 4458.0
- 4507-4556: 4552.5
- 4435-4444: 4435.5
